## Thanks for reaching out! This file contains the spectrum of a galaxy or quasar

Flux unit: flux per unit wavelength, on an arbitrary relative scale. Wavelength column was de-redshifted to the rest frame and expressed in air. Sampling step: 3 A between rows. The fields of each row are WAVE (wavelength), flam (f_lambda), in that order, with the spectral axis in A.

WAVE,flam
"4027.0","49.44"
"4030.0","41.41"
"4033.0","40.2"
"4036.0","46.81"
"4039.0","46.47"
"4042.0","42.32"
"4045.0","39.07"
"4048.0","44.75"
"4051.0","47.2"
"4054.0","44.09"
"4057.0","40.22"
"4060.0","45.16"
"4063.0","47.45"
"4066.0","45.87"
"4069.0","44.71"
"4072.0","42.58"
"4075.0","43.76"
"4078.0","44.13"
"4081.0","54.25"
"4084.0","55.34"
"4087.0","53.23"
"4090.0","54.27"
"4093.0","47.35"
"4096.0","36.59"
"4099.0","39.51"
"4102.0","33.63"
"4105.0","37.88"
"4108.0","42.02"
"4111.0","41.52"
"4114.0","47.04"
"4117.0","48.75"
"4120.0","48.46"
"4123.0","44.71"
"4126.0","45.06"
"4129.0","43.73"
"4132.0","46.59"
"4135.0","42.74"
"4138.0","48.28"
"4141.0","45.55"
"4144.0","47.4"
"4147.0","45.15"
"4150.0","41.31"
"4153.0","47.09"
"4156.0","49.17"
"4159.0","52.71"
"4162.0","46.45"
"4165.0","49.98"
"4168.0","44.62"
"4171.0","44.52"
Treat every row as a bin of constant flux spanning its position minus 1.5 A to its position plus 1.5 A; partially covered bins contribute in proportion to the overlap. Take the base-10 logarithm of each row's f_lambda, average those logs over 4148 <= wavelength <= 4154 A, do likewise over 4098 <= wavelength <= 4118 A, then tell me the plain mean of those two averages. 1.63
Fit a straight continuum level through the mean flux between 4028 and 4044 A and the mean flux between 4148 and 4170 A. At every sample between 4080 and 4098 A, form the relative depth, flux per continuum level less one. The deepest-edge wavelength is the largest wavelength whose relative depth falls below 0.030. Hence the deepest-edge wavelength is 4096.0 A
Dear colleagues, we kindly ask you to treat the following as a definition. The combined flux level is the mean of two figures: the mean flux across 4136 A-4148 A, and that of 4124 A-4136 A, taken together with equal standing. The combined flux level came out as 45.6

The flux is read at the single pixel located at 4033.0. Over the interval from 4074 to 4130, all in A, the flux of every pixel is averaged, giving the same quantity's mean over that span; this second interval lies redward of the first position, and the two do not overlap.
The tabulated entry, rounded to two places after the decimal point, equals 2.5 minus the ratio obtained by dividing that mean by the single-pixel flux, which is 1.37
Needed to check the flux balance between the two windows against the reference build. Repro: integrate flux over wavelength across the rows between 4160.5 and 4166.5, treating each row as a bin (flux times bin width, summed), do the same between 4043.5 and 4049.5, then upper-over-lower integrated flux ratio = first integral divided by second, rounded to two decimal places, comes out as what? 1.15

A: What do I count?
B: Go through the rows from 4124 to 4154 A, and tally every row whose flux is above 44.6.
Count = 7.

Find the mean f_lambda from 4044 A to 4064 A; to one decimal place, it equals 44.0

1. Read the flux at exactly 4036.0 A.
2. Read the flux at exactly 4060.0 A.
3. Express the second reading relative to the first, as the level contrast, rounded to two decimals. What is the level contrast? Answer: 0.96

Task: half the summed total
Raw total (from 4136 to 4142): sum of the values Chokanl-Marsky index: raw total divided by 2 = 47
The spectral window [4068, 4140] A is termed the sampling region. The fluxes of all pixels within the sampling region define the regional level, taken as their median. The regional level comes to 44.7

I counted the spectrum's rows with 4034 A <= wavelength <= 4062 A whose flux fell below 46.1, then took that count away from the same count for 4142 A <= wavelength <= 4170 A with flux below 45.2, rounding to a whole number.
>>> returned -3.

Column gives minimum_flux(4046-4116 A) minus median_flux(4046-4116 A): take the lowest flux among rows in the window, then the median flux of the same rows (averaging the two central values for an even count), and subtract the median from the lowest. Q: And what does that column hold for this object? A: -11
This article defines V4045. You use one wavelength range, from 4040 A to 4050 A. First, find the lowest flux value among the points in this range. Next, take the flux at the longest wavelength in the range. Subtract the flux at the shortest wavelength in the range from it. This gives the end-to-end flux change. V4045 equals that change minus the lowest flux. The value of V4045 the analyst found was -37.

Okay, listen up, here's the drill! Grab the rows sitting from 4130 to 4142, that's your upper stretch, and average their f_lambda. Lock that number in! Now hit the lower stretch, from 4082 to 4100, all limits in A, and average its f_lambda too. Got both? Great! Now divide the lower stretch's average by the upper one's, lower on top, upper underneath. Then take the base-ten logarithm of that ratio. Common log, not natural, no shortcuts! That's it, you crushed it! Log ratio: 0.02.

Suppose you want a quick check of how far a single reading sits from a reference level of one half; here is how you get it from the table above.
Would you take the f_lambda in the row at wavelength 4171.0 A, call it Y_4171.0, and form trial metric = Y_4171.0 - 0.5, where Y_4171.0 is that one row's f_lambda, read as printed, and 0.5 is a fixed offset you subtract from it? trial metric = 44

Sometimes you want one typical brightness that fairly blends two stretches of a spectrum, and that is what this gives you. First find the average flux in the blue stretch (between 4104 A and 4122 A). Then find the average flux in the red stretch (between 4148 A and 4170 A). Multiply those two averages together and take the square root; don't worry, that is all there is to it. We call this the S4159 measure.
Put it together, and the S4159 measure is 45.8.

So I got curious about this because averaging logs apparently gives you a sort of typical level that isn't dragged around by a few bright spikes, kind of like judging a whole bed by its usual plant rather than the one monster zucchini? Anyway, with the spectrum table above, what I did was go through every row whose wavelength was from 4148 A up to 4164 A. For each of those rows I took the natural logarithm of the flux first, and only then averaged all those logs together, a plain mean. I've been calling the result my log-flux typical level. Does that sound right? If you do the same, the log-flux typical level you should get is 3.85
